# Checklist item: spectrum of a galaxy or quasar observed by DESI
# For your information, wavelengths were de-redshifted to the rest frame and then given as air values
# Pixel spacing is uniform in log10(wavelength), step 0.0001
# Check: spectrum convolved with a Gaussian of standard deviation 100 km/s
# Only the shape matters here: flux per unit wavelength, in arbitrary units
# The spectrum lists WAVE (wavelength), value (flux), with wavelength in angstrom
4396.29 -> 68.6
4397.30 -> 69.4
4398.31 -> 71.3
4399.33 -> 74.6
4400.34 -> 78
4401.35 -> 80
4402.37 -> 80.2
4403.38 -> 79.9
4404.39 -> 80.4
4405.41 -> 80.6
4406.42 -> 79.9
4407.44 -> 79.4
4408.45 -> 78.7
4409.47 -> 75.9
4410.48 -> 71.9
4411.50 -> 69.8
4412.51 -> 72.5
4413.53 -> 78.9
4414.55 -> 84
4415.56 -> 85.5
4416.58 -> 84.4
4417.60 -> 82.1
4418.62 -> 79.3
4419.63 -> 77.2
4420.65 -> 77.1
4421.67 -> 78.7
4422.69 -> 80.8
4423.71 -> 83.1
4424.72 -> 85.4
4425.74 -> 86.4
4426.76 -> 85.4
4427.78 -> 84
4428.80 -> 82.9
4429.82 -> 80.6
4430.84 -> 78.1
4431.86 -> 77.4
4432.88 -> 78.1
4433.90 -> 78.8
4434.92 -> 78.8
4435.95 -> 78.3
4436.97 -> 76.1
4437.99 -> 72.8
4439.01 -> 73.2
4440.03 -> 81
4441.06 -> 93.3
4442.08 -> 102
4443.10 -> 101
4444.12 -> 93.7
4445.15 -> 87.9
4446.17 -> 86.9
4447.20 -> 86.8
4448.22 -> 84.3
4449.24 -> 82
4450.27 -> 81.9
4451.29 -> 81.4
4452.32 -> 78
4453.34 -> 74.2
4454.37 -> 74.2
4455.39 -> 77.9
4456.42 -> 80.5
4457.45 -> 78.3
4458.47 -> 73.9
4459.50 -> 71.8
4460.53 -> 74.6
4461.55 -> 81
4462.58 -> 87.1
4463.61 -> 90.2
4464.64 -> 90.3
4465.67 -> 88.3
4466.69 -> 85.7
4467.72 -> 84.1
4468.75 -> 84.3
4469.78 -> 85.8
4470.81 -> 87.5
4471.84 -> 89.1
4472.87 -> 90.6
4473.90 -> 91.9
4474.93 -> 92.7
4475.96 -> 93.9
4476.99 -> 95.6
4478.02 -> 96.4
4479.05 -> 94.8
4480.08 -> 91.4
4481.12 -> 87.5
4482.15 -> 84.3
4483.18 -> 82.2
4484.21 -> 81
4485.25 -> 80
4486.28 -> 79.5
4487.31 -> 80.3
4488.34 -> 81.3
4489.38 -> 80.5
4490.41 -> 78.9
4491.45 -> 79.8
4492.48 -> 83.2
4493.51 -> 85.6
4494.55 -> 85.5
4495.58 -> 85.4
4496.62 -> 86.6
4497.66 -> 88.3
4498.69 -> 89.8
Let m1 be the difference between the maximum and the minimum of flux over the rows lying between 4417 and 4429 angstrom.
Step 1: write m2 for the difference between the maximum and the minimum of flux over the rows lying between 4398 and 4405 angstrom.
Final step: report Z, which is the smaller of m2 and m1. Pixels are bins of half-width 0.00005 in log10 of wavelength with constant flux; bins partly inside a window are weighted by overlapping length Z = 9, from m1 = 9.3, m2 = 9.1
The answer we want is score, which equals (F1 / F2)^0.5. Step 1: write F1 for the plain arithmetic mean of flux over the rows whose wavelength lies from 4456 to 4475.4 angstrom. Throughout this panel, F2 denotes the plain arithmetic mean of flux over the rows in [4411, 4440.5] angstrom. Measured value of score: 1.03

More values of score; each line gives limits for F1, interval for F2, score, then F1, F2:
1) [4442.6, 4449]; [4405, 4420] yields 1.07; 90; 78.7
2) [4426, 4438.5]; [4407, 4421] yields 1.01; 79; 78.3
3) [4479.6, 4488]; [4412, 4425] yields 1.02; 83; 80.7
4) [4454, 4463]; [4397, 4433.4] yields 0.99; 78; 79.2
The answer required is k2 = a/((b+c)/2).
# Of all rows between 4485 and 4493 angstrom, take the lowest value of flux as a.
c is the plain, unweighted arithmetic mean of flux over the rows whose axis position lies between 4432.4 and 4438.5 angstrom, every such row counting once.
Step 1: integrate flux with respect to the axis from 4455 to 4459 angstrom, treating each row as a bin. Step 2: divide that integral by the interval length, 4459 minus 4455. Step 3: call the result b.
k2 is 1.02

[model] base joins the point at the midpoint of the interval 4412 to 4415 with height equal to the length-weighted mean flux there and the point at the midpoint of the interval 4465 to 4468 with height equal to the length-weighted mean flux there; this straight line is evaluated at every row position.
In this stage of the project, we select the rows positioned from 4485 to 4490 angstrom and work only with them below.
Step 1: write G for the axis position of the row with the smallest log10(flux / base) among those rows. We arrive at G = 4486.28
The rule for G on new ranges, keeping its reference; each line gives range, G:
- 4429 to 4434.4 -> 4431.86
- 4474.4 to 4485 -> 4484.21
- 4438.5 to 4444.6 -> 4439.01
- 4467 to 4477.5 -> 4467.72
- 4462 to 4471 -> 4467.72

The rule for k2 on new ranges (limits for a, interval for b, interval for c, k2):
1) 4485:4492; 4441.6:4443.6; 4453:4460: 0.89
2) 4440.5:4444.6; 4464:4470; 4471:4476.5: 1.05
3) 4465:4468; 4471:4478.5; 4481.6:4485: 0.96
